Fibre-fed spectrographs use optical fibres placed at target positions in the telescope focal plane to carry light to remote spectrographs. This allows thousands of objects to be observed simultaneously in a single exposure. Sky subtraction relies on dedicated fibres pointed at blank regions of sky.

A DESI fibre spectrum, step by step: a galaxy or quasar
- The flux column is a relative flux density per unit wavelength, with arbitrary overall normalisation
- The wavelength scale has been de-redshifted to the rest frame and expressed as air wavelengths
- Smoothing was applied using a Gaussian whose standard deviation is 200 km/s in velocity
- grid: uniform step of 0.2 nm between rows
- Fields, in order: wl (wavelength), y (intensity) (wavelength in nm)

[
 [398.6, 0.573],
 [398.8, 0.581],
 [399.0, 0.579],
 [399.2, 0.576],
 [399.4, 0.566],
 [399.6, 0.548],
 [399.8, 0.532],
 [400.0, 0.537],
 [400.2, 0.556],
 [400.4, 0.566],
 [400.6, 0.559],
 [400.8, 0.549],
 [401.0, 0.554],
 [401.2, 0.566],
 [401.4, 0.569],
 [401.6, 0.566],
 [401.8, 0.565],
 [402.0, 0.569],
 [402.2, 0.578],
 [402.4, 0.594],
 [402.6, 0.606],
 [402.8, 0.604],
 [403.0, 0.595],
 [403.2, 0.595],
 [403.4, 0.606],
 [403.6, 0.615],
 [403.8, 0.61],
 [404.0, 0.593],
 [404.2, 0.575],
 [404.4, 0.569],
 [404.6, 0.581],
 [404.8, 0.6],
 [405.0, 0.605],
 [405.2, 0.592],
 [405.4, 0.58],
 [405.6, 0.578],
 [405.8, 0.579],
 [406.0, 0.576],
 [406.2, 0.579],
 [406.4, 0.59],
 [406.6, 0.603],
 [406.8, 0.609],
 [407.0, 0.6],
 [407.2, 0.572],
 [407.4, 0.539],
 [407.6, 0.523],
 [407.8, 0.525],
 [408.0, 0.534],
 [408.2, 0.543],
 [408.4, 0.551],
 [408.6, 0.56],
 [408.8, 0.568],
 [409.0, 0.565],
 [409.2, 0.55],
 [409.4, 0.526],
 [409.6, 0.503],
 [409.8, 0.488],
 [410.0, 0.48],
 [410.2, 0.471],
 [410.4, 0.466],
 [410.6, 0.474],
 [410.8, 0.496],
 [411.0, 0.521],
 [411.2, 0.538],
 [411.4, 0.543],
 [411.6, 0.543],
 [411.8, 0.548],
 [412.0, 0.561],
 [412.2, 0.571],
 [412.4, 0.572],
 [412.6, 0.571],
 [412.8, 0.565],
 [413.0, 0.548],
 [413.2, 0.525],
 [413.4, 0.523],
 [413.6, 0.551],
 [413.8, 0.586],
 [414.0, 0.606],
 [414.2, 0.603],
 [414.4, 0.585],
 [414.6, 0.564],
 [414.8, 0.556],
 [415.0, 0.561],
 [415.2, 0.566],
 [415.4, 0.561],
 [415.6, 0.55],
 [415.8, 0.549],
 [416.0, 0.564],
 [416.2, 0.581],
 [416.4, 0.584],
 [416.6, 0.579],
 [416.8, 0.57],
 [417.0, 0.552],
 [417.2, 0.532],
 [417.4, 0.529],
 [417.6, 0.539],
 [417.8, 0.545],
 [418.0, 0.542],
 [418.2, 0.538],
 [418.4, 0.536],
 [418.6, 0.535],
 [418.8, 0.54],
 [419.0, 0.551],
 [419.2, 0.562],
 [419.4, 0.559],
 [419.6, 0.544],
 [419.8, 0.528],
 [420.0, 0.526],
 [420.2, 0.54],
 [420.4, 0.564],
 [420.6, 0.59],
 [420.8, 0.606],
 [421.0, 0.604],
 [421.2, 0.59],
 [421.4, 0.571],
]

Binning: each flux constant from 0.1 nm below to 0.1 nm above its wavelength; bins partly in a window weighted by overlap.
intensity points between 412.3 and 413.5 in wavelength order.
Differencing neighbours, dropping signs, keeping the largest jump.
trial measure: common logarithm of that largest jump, -1.64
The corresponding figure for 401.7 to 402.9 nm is -1.80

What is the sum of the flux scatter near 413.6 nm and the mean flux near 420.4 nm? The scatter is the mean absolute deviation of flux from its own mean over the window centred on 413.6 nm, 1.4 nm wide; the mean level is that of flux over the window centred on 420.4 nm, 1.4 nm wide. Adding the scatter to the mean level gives 0.596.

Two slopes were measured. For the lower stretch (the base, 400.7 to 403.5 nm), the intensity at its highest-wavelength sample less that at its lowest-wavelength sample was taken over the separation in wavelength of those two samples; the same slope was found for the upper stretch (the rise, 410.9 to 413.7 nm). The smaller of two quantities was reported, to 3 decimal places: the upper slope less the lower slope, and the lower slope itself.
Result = -0.010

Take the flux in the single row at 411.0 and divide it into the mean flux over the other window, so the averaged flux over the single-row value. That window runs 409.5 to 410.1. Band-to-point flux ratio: 0.94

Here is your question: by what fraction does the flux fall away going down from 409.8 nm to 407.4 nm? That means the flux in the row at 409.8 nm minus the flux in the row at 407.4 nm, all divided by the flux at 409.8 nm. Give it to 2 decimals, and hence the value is -0.10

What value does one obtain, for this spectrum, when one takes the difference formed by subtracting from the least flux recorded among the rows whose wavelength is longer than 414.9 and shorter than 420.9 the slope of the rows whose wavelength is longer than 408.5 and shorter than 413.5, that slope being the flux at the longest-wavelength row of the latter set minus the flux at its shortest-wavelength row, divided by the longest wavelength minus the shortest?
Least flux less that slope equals 0.53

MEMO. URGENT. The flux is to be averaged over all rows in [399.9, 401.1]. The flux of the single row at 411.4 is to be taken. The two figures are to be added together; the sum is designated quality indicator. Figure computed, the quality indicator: 1.10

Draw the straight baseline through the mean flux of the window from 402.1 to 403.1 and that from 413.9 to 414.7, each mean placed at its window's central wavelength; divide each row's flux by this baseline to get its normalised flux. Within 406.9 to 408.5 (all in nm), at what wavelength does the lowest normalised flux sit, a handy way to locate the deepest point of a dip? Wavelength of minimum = 407.6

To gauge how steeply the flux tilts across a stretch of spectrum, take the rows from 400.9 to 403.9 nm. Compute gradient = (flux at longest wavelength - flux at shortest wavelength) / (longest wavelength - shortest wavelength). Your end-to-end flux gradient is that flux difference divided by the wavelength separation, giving 0.020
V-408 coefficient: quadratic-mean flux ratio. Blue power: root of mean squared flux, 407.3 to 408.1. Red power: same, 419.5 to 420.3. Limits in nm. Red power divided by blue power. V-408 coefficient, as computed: 1.01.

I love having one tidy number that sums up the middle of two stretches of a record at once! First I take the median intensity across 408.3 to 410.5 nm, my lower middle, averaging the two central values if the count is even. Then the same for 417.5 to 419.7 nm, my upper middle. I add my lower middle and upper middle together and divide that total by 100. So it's 0.0107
